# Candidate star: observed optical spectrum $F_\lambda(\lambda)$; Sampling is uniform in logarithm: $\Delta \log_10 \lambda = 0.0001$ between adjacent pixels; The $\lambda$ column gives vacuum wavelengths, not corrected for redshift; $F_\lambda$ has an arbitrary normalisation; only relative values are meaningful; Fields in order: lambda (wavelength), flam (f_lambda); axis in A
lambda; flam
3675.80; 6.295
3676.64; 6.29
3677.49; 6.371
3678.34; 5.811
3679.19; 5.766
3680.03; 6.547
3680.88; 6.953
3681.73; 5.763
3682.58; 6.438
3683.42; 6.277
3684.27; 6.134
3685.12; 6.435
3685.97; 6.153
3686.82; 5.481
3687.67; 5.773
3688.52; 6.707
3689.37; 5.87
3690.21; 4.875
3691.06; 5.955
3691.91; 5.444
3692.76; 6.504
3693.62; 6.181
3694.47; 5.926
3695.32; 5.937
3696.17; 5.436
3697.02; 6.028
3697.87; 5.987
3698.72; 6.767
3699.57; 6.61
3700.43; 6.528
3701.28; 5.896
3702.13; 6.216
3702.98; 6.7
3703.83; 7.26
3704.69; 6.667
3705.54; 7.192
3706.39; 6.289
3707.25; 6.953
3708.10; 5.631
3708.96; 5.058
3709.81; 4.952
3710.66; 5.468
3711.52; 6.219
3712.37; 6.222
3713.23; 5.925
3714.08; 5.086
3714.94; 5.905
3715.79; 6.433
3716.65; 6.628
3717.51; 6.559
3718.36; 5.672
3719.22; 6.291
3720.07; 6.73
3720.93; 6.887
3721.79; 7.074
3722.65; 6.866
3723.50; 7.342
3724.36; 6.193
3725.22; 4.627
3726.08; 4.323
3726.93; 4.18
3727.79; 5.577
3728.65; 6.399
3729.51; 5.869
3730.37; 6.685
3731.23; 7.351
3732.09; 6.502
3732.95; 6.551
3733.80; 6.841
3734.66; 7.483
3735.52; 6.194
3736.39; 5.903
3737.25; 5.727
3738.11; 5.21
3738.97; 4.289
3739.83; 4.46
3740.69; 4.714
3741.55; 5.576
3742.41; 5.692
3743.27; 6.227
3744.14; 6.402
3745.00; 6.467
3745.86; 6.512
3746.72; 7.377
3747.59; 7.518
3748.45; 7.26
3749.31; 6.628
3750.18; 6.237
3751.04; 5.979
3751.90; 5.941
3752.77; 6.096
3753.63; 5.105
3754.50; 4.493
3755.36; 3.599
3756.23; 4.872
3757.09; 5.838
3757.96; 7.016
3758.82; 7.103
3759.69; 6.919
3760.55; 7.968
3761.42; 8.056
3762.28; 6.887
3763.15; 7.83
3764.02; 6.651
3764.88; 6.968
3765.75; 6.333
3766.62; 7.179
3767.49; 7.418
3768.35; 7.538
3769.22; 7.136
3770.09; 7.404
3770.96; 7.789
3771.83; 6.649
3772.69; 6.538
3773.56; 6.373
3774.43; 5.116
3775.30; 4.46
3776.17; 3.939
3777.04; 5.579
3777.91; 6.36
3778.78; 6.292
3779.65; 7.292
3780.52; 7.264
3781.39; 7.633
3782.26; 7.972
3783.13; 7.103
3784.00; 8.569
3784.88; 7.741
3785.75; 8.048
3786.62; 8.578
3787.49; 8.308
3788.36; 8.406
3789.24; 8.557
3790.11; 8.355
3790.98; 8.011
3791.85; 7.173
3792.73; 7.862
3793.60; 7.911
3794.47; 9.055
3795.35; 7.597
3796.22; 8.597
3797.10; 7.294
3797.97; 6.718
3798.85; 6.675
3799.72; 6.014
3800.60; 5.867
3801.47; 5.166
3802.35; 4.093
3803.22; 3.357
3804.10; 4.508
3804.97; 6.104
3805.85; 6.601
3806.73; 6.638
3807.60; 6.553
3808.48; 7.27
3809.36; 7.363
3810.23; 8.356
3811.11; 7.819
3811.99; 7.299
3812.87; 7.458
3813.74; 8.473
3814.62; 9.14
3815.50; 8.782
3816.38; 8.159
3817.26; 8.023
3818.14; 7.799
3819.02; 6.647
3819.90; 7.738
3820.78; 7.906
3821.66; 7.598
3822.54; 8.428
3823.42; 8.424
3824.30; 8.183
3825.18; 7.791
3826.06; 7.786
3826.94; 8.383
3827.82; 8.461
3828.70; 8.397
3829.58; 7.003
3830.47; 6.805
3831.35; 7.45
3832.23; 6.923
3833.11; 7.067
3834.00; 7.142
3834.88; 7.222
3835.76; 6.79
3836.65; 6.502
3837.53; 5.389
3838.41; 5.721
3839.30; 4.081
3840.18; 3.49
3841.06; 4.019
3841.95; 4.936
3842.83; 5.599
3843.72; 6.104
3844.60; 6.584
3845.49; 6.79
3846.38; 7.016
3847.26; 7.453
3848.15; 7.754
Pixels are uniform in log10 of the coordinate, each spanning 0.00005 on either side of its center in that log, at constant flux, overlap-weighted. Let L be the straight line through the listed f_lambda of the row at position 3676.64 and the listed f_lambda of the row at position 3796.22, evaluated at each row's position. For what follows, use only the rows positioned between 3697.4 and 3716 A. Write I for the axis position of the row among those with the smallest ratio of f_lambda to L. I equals 3709.81 A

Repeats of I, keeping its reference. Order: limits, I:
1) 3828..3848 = 3840.18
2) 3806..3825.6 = 3819.02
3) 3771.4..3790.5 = 3776.17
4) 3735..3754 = 3738.97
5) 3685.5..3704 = 3690.21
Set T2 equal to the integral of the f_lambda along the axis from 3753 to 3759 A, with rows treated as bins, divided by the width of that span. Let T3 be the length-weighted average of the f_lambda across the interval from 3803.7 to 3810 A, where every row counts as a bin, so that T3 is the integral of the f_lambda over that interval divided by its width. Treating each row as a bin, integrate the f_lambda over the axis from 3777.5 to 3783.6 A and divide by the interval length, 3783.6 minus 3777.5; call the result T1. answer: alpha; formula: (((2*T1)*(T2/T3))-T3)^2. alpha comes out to 28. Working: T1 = 7.1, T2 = 5.4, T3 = 6.5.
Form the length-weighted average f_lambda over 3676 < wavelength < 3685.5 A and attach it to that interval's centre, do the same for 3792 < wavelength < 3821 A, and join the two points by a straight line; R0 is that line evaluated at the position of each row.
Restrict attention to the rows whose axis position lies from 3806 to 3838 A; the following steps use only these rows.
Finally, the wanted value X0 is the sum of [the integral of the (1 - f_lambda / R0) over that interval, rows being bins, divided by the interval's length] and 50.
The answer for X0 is 49.9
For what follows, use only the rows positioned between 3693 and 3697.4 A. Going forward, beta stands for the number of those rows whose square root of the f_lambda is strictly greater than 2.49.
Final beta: 0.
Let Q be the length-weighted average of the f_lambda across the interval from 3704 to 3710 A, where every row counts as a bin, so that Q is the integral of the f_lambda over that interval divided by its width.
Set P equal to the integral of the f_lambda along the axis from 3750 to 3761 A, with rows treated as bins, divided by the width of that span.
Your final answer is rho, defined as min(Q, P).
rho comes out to 5.93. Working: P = 5.9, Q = 6.20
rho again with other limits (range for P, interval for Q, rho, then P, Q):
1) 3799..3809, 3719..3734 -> 5.70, 5.7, 6.23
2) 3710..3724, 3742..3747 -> 6.31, 6.3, 6.42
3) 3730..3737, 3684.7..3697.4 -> 5.91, 6.7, 5.91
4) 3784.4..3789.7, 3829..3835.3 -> 7.11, 8.3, 7.11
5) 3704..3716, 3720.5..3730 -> 5.94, 6.0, 5.94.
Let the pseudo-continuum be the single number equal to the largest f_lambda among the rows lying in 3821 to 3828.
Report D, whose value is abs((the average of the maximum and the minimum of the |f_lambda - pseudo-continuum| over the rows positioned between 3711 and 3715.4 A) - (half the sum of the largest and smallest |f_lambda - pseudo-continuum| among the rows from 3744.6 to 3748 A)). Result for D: 1.3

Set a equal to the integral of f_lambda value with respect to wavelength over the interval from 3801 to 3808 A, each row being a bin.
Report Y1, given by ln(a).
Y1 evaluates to 3.63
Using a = 37.7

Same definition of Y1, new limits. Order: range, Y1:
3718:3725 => 3.83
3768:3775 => 3.86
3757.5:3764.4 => 3.92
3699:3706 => 3.84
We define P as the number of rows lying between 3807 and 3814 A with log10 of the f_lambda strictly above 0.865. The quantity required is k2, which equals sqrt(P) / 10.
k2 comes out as 0.22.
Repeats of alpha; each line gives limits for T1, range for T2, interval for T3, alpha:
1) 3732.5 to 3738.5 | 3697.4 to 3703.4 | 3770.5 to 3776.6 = 62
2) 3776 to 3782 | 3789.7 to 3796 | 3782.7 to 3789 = 22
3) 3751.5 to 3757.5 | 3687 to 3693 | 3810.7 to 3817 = 1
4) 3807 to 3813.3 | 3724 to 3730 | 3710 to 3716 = 59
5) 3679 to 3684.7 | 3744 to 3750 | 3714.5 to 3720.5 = 55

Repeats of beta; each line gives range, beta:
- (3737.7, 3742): 0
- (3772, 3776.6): 2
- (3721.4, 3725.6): 3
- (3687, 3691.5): 1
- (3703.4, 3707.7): 5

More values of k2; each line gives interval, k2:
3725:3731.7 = 0.10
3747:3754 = 0.10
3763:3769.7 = 0.17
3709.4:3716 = 0.00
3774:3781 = 0.00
